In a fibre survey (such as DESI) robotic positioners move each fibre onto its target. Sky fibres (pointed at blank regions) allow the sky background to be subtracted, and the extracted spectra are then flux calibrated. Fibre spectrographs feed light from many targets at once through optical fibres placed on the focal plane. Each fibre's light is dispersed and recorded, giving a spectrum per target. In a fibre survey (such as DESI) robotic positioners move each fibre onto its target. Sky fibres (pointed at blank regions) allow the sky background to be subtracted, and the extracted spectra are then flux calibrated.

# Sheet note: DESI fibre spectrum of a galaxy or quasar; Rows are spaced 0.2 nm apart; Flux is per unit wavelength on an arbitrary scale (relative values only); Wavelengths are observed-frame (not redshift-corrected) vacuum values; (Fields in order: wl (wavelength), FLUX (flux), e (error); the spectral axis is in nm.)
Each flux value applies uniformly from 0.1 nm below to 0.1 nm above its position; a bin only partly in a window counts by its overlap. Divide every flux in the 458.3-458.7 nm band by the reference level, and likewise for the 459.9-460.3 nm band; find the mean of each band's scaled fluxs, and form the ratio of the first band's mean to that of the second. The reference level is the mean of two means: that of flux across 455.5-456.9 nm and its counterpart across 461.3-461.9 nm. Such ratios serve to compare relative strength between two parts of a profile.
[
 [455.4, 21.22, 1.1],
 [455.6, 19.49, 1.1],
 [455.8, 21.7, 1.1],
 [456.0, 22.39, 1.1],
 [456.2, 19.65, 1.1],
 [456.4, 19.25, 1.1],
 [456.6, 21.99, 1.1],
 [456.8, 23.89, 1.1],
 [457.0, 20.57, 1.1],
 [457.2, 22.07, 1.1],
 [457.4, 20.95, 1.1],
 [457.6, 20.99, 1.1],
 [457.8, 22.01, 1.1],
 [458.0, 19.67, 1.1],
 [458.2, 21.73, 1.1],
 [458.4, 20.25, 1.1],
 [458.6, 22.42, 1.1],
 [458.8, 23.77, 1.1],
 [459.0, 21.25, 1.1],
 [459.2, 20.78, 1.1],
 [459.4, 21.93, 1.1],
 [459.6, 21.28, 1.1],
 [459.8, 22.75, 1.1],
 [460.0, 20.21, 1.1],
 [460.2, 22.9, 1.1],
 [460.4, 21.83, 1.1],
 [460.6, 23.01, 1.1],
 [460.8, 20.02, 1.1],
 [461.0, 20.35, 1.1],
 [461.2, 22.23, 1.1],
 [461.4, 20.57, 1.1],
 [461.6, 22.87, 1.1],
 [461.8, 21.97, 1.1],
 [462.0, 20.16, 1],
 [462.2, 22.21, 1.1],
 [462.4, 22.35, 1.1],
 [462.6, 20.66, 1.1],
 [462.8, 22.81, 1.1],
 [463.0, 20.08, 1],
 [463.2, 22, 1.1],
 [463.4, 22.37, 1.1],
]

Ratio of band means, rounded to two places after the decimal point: 0.99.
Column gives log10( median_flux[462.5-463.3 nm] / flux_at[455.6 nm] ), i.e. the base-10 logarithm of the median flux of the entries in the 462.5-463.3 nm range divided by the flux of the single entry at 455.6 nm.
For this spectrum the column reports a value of 0.04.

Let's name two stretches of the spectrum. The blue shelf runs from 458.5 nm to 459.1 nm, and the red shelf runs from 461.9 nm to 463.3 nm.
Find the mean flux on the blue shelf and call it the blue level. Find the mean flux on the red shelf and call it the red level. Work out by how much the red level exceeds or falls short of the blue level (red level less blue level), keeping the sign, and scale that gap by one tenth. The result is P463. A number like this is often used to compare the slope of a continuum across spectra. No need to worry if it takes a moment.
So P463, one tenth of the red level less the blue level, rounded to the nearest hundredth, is -0.10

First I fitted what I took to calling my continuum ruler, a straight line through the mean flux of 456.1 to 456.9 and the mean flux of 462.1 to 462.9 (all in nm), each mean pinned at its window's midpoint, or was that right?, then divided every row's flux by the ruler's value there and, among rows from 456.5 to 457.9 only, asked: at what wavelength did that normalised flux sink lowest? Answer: 457.0 nm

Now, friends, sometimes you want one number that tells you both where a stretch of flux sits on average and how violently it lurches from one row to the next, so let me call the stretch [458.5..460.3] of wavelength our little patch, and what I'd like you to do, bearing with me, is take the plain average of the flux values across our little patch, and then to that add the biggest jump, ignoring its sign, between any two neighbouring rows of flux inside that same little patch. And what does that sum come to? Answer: 24.6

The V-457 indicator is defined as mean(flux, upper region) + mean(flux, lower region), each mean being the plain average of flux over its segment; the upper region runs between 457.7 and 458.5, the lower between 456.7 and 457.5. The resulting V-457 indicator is 42.8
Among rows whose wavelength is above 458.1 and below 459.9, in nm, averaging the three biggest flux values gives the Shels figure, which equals 23.0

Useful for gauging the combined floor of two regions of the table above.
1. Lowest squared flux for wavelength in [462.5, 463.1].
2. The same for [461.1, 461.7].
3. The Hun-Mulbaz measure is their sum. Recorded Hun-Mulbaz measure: 826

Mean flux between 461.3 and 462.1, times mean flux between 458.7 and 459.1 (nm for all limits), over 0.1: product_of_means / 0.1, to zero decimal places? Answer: 4815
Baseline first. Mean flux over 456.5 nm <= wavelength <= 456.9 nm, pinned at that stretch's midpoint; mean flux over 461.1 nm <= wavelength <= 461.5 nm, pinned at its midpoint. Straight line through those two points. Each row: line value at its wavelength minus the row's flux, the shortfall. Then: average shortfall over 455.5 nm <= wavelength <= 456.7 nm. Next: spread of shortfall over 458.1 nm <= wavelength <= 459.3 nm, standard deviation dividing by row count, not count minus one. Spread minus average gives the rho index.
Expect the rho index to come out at -1.2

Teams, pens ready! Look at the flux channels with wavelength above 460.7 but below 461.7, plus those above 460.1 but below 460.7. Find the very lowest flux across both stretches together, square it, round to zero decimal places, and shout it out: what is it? 401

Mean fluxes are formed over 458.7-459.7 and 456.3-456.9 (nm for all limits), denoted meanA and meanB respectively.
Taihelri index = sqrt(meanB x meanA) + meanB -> 43.5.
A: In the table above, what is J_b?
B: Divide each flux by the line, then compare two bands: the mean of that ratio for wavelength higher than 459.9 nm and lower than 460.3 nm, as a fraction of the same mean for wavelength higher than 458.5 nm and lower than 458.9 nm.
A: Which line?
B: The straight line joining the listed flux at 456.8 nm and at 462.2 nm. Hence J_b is 0.95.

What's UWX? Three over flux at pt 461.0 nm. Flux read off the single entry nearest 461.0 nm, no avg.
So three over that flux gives 0.147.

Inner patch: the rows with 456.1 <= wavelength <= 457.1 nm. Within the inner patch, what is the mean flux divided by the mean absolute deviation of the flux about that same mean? 14.1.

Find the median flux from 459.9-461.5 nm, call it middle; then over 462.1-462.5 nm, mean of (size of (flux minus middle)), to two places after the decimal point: 1.08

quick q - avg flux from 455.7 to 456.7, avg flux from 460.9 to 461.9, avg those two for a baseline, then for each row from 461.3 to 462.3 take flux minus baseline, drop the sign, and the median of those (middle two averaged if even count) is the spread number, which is 0.91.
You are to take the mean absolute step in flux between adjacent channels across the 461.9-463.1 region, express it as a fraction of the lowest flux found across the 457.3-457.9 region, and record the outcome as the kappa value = 0.084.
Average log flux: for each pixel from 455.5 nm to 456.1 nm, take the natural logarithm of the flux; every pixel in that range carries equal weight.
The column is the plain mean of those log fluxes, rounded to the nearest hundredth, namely 3.05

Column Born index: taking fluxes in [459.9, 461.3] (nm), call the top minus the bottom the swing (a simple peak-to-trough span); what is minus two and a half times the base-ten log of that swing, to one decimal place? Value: -1.2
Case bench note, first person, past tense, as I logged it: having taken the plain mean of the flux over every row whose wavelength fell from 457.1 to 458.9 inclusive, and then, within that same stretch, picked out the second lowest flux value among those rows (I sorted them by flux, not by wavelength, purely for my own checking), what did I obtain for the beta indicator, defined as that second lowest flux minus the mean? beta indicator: -1.3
